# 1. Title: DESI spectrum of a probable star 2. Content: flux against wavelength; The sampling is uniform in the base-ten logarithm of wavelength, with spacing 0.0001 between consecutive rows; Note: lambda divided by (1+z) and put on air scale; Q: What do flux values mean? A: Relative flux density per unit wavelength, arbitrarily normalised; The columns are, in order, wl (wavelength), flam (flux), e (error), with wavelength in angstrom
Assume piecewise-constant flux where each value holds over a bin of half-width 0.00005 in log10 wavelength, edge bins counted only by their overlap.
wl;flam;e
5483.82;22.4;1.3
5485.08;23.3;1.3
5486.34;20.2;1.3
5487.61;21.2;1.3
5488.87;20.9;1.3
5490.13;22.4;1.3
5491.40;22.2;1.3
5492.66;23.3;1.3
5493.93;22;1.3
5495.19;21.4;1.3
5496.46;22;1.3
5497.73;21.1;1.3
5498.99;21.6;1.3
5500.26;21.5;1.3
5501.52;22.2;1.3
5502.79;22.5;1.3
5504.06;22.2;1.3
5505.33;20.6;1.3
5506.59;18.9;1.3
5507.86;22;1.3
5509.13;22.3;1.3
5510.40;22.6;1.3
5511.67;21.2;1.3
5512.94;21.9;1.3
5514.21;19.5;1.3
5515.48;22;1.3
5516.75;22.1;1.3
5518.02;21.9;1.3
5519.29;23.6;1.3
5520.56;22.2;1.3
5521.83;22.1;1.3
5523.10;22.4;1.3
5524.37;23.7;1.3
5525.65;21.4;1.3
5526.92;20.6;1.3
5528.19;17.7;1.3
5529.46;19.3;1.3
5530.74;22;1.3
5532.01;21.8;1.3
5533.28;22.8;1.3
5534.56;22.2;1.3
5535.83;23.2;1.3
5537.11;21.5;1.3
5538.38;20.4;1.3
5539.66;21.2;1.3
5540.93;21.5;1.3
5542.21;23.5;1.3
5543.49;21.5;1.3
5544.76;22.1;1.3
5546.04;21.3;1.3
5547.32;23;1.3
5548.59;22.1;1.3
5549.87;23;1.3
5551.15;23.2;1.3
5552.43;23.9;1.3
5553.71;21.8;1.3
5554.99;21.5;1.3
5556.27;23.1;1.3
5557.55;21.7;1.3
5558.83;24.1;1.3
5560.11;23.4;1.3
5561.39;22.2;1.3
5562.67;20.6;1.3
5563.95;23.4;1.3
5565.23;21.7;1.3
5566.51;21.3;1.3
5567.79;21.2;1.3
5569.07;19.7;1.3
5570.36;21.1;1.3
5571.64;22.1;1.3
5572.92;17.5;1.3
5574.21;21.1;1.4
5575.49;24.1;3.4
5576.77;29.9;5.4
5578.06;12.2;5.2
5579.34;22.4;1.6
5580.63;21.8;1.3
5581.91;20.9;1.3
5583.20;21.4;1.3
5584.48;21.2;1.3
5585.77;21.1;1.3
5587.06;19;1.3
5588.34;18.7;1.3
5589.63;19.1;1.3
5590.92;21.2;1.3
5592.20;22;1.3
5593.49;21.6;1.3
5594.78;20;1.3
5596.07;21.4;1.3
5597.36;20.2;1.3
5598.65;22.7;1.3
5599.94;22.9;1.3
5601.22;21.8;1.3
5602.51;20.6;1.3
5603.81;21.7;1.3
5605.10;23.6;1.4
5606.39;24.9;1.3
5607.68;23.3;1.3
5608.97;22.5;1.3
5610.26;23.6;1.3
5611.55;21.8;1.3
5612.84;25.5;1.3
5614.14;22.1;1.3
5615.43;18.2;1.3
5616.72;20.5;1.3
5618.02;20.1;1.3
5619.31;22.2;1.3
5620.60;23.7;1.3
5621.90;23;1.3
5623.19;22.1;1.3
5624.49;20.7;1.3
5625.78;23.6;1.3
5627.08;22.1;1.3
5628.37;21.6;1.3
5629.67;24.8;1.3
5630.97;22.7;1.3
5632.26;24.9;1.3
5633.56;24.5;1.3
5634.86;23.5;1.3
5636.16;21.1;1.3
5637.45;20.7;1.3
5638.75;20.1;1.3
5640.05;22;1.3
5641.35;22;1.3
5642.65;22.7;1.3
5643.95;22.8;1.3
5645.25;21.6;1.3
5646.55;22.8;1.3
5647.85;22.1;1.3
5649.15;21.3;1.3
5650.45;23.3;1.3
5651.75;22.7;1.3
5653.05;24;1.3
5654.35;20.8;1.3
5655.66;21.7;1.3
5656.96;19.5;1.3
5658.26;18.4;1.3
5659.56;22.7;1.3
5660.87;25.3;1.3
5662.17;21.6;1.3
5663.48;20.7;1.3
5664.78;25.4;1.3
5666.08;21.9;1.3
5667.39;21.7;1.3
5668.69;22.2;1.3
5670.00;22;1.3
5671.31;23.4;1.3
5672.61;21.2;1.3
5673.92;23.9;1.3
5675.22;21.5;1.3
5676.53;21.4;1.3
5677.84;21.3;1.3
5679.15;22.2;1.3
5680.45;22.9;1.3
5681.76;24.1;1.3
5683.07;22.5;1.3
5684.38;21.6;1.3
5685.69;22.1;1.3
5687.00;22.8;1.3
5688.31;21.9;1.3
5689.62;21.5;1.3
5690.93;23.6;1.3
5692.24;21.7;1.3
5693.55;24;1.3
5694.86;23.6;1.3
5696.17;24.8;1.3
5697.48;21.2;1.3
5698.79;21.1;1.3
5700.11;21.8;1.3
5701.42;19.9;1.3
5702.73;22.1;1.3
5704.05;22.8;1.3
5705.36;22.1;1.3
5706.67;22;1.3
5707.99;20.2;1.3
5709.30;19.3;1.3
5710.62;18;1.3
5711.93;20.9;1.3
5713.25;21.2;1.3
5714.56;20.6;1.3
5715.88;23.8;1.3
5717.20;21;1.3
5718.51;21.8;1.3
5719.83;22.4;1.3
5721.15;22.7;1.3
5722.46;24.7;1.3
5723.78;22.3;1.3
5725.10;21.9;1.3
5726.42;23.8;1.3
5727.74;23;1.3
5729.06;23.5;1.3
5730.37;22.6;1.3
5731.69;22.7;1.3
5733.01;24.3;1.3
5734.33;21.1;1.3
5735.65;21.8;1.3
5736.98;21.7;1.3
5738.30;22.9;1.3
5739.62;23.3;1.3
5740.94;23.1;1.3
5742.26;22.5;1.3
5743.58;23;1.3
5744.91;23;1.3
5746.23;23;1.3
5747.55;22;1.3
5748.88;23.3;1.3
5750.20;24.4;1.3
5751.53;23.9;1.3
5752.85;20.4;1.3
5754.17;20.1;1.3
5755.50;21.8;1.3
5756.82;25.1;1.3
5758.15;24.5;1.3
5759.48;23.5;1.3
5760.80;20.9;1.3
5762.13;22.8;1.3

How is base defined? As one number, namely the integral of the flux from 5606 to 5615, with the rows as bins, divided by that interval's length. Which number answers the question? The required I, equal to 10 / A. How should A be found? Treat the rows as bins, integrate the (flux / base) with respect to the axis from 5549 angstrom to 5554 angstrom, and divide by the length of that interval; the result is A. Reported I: 10.11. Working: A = 0.990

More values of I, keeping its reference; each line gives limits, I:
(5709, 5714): 11.67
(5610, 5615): 10.10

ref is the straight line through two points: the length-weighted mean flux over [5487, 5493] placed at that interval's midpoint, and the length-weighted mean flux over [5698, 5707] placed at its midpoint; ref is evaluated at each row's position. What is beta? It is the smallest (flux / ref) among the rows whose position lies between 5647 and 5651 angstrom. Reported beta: 0.98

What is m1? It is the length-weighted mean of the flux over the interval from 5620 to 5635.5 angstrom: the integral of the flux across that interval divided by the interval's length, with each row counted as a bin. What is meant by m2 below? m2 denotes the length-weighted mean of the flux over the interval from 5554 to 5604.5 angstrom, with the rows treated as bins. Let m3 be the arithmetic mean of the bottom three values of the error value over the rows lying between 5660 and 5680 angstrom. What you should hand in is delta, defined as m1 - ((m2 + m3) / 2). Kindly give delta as 11.8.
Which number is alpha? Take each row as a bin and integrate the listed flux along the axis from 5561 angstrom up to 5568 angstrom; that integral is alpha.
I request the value 152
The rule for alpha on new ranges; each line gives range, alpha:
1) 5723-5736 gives 296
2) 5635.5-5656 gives 451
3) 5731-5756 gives 564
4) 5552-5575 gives 500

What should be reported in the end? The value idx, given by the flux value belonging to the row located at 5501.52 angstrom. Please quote 22.2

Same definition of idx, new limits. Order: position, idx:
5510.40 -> 22.6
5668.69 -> 22.2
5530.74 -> 22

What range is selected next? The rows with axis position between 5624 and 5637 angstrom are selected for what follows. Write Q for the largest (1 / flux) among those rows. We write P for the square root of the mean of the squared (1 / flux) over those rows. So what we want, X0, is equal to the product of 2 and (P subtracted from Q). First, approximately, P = 0.0438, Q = 0.048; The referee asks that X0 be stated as 0.009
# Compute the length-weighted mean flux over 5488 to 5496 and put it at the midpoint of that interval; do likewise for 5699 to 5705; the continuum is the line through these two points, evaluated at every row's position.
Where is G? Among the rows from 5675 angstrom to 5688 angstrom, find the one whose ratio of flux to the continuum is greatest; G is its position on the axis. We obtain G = 5681.76 angstrom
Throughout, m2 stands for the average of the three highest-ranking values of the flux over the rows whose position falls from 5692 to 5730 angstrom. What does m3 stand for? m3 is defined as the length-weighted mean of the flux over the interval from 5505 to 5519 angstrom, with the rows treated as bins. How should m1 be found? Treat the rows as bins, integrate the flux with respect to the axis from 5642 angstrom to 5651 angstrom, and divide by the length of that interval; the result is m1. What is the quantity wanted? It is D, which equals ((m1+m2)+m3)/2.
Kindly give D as 34.2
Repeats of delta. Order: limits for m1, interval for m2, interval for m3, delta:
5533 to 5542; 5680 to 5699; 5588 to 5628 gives 9.9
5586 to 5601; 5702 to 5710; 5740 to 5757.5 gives 9.5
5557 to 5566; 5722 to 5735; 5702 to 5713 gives 10.3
